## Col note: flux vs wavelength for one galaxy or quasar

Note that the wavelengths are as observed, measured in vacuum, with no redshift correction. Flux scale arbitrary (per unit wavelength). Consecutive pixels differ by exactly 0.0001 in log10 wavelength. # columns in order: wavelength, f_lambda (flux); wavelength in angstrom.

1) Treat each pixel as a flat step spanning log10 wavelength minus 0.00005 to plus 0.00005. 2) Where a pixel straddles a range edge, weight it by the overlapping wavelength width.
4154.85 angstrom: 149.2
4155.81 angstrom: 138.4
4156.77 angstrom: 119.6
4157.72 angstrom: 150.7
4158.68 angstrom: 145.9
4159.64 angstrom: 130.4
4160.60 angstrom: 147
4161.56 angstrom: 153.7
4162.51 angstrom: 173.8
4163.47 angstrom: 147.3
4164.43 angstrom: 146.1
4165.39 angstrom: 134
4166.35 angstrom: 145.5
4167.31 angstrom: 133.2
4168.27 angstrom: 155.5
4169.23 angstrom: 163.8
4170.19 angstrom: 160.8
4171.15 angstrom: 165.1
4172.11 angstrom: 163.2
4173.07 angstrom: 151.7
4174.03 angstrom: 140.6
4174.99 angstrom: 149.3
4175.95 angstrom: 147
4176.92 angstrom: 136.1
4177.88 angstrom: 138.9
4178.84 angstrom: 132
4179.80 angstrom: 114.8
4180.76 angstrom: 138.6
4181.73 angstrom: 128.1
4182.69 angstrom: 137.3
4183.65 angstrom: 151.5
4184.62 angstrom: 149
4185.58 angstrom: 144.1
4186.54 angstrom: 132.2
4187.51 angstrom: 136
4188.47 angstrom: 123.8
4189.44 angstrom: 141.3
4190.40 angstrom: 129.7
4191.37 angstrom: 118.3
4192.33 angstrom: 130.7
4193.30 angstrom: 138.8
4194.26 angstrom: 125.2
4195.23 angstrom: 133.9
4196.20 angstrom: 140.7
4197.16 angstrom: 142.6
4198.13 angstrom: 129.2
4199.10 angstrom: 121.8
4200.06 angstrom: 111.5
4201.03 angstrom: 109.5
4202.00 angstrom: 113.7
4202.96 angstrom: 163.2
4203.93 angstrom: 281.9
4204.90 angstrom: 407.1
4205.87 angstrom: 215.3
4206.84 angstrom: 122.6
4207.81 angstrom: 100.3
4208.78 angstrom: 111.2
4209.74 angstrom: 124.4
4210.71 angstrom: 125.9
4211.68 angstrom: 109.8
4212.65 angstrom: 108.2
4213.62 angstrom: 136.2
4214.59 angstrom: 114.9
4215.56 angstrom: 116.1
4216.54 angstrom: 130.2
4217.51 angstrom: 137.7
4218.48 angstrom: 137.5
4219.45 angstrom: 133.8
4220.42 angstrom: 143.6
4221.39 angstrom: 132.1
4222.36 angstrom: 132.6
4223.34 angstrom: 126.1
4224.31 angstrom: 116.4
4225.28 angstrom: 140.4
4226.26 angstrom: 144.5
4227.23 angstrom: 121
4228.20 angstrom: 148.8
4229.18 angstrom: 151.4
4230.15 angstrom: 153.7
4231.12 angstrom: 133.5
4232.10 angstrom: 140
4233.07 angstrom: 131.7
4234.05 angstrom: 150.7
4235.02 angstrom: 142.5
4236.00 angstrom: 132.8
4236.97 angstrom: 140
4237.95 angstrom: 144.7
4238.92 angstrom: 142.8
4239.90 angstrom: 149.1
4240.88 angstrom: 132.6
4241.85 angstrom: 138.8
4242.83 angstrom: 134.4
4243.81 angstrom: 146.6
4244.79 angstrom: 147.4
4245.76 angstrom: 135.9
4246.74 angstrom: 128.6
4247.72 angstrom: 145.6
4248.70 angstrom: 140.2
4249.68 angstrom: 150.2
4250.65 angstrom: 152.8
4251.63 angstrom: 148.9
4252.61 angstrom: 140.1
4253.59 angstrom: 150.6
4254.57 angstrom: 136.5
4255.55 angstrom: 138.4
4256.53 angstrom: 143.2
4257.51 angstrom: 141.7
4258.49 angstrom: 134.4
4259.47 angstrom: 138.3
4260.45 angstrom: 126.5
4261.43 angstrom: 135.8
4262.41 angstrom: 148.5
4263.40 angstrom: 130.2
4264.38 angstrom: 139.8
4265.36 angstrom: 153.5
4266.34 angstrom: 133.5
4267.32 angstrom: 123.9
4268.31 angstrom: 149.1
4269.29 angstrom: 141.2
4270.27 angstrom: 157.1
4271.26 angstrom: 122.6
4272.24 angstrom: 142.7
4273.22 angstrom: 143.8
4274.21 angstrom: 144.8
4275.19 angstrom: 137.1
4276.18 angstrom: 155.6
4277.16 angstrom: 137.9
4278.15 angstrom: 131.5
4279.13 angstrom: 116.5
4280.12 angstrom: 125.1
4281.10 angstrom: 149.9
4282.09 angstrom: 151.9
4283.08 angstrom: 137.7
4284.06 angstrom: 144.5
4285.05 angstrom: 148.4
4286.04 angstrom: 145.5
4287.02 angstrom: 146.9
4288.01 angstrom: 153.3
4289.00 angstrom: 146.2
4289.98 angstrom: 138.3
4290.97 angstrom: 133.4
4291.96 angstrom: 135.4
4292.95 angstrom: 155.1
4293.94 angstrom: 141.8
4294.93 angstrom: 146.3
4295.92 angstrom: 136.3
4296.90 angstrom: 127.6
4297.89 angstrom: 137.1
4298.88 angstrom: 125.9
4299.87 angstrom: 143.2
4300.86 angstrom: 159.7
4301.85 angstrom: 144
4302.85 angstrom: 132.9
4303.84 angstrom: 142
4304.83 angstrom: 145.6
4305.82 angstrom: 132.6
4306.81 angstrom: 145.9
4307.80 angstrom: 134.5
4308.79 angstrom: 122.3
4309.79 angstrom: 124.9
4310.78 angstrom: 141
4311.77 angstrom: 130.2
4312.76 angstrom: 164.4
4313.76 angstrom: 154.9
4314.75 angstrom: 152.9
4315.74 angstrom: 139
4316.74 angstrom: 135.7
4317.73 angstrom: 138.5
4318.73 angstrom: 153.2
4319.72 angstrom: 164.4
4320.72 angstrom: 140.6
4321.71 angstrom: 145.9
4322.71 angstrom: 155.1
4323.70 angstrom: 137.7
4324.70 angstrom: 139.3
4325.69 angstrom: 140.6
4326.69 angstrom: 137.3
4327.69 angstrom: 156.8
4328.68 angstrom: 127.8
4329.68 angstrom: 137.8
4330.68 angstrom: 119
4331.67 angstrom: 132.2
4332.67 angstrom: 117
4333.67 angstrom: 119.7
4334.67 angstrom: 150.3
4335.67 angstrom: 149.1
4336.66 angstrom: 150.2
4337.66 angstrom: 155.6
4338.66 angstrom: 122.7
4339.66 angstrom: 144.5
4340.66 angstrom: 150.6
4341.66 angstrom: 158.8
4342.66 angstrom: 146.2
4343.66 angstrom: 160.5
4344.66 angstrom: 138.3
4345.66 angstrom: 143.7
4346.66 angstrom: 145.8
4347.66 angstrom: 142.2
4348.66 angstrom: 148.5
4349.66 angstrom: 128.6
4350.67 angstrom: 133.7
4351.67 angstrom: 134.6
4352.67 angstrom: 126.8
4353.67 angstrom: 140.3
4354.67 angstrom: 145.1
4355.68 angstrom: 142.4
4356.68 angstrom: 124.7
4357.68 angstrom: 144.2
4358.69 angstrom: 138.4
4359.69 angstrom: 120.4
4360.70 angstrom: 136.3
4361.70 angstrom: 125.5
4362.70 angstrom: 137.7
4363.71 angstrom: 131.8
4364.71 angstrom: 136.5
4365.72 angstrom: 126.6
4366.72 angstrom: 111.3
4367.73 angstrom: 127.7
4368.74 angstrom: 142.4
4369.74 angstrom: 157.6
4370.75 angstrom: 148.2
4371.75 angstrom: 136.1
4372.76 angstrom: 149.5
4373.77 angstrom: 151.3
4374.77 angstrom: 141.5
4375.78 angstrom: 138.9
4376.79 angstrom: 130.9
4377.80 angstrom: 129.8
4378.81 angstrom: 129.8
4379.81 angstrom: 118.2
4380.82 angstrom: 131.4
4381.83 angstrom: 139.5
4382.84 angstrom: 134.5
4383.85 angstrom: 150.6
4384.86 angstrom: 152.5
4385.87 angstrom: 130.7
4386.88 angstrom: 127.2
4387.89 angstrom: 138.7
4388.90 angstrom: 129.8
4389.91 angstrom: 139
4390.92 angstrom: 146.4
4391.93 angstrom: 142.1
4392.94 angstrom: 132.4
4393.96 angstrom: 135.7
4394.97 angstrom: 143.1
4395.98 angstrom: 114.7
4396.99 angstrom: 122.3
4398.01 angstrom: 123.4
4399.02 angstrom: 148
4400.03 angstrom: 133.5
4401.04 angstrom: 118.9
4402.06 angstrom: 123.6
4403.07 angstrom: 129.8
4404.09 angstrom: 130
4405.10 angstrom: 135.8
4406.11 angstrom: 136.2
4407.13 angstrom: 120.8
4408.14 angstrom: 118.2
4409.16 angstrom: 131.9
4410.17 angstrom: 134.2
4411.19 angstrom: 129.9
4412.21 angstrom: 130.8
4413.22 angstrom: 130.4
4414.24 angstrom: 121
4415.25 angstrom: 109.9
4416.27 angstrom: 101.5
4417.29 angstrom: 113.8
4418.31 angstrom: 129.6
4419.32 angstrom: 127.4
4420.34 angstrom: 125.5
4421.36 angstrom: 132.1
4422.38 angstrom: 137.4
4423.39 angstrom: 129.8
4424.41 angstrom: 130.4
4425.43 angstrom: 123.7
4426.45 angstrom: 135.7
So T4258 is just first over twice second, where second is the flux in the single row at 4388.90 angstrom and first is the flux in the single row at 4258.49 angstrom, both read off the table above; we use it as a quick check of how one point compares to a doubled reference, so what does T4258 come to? 0.52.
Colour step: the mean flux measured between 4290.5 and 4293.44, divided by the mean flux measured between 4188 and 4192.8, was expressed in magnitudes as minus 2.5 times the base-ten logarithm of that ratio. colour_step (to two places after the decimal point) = -0.10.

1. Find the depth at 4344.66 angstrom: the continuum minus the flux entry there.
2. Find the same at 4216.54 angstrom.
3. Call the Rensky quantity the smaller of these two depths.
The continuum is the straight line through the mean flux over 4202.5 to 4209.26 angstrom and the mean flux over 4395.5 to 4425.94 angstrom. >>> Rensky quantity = 12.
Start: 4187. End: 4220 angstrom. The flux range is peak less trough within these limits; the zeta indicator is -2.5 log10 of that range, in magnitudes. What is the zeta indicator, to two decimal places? -6.22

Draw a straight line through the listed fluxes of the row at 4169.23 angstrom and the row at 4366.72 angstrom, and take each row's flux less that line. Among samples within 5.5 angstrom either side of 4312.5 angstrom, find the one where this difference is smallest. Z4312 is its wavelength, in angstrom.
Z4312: 4308.79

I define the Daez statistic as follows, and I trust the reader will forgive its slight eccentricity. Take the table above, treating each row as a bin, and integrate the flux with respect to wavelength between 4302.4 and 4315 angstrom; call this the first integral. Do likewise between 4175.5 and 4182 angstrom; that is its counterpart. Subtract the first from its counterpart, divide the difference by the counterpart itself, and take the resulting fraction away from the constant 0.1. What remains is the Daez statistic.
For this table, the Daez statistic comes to 1.1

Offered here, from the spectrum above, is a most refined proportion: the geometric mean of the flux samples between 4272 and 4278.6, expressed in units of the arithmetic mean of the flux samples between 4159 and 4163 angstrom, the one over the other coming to 0.94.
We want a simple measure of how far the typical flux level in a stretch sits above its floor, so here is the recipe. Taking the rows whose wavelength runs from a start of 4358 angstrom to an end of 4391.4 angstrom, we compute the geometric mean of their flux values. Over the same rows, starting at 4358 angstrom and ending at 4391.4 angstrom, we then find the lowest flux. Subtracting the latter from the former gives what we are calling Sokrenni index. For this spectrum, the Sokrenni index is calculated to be 24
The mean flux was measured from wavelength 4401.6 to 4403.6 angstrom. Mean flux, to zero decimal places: 127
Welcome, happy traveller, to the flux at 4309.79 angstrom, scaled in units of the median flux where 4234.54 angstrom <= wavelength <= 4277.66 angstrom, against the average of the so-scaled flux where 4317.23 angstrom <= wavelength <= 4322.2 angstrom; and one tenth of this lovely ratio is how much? 0.084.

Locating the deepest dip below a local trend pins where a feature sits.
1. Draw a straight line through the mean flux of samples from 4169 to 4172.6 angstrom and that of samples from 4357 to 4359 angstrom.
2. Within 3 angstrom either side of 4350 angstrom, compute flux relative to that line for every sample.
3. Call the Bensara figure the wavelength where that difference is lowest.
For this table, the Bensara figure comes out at 4352.67 angstrom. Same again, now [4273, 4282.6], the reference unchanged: 4279.13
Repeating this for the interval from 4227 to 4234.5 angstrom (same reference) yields 4227.23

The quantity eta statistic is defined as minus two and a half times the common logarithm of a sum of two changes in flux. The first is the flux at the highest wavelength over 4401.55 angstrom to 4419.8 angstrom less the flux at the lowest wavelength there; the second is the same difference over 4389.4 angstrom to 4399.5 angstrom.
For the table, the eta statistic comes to -2.77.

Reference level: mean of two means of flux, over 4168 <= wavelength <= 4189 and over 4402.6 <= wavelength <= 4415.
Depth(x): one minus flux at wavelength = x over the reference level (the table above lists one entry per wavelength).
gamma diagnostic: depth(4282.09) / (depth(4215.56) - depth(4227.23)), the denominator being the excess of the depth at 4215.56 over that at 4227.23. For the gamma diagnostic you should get -3.2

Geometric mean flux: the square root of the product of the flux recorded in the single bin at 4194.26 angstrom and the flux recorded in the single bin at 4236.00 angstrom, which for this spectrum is 129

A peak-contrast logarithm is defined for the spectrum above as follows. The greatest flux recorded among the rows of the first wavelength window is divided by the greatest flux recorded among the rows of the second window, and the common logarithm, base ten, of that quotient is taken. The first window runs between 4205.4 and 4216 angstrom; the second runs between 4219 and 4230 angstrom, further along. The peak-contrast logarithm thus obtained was 0.153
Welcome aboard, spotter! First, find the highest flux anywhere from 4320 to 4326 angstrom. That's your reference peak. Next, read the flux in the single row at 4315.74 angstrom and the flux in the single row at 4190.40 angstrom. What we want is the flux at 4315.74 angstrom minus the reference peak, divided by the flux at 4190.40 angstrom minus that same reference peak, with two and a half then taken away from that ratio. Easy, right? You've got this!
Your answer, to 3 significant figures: -1.87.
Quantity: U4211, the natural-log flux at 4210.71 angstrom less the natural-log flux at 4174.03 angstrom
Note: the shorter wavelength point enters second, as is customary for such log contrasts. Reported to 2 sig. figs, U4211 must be -0.11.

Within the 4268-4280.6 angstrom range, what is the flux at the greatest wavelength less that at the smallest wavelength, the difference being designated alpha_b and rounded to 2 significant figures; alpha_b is -24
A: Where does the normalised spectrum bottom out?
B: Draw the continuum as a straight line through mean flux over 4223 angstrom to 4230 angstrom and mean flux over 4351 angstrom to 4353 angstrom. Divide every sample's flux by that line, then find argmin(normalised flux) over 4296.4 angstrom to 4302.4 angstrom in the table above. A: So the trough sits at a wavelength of 4298.88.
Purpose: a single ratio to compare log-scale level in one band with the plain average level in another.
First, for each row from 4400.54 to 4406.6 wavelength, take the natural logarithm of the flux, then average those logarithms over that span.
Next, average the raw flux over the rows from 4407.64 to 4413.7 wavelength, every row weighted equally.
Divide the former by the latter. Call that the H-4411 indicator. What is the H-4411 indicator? 0.0376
